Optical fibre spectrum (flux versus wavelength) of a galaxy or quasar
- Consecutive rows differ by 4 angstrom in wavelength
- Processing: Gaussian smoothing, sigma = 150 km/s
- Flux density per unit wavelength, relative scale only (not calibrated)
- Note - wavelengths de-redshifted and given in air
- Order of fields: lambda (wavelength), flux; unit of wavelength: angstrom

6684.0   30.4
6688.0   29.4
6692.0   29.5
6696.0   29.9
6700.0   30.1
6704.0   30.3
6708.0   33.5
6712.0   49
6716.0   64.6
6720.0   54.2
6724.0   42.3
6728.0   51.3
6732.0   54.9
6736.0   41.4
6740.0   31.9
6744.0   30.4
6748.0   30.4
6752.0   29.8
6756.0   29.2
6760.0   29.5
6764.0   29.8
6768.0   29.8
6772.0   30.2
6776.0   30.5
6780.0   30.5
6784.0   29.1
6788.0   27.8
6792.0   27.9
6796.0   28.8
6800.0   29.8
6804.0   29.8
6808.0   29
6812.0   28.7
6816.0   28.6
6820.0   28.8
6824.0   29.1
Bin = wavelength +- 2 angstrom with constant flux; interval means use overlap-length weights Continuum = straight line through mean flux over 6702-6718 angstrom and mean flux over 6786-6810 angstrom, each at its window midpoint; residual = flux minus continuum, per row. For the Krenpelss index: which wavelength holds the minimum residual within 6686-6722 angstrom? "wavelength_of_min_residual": 6688.0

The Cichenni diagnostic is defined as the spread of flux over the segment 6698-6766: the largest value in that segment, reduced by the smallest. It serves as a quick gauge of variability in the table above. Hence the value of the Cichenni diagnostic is 35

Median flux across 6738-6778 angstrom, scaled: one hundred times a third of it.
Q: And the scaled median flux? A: 1000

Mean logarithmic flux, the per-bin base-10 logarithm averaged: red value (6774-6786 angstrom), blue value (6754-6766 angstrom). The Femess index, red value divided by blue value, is 1.01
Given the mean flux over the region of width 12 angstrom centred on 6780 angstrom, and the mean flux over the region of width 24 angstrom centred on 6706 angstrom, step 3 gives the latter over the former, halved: 0.66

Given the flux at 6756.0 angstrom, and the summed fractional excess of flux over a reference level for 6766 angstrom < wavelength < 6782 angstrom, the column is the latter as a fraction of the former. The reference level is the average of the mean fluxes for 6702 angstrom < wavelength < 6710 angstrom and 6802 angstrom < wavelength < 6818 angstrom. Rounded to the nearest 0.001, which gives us -0.001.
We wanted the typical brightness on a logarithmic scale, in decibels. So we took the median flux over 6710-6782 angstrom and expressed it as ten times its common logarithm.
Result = 14.84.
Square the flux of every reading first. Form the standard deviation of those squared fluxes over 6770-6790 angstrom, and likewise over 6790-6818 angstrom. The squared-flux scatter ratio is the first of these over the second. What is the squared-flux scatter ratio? 1.7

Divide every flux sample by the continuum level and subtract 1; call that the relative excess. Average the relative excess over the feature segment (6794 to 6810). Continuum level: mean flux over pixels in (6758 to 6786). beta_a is -0.019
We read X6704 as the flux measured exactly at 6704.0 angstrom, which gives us 30.3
